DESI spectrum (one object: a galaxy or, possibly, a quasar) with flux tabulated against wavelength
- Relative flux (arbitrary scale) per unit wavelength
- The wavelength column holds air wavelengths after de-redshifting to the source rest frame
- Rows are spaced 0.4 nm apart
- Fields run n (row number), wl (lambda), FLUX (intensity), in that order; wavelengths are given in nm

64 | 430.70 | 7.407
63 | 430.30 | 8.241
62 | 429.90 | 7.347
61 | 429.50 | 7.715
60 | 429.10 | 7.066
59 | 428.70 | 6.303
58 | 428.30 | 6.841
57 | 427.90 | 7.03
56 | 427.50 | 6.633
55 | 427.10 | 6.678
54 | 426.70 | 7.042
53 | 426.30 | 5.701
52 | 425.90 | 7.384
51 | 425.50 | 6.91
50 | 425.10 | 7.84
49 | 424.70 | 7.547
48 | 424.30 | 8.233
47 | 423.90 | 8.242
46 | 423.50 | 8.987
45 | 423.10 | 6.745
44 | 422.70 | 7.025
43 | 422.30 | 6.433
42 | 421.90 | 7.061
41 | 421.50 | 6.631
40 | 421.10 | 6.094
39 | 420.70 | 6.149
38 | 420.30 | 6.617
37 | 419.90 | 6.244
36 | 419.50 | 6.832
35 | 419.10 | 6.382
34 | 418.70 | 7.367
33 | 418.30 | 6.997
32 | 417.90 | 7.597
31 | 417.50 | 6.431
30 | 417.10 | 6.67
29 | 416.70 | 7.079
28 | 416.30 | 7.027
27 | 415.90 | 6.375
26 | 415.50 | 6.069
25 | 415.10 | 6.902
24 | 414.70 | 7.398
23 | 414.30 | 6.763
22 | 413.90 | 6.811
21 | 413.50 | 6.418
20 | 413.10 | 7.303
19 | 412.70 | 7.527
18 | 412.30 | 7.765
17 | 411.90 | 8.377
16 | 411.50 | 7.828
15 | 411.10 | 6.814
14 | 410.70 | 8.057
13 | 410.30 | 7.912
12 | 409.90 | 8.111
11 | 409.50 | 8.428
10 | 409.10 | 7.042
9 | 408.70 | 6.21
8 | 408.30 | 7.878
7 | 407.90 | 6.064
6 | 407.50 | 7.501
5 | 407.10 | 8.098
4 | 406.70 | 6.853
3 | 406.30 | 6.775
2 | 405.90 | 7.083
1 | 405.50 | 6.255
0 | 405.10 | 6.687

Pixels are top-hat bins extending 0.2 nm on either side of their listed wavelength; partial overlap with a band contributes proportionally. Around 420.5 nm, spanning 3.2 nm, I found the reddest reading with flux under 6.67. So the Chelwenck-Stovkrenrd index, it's 421.50 nm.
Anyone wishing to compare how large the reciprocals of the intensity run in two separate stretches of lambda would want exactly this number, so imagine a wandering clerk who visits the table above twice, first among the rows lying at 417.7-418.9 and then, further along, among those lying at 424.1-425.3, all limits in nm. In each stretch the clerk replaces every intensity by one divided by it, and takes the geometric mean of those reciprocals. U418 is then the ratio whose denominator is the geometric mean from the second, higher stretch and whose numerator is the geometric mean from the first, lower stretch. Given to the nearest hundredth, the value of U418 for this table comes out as 1.08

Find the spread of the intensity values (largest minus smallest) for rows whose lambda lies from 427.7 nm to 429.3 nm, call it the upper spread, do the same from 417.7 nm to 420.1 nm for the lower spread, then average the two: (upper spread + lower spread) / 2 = 1.1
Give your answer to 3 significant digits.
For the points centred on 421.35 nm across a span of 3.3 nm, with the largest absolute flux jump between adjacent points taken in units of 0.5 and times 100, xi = 126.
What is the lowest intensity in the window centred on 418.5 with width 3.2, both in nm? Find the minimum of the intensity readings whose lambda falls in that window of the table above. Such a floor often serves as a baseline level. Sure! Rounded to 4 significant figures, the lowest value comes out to 6.244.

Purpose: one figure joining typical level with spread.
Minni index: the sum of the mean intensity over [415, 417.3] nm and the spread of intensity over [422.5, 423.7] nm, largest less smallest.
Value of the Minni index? 8.9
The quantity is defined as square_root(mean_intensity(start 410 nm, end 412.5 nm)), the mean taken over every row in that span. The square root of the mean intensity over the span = 2.79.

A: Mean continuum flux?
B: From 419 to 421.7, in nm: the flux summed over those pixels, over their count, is 6.42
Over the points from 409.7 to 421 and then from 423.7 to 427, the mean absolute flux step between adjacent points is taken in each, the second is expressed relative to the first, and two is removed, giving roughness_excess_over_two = -0.53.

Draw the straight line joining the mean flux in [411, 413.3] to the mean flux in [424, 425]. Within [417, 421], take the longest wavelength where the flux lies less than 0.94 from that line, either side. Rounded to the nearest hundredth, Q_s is 418.70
